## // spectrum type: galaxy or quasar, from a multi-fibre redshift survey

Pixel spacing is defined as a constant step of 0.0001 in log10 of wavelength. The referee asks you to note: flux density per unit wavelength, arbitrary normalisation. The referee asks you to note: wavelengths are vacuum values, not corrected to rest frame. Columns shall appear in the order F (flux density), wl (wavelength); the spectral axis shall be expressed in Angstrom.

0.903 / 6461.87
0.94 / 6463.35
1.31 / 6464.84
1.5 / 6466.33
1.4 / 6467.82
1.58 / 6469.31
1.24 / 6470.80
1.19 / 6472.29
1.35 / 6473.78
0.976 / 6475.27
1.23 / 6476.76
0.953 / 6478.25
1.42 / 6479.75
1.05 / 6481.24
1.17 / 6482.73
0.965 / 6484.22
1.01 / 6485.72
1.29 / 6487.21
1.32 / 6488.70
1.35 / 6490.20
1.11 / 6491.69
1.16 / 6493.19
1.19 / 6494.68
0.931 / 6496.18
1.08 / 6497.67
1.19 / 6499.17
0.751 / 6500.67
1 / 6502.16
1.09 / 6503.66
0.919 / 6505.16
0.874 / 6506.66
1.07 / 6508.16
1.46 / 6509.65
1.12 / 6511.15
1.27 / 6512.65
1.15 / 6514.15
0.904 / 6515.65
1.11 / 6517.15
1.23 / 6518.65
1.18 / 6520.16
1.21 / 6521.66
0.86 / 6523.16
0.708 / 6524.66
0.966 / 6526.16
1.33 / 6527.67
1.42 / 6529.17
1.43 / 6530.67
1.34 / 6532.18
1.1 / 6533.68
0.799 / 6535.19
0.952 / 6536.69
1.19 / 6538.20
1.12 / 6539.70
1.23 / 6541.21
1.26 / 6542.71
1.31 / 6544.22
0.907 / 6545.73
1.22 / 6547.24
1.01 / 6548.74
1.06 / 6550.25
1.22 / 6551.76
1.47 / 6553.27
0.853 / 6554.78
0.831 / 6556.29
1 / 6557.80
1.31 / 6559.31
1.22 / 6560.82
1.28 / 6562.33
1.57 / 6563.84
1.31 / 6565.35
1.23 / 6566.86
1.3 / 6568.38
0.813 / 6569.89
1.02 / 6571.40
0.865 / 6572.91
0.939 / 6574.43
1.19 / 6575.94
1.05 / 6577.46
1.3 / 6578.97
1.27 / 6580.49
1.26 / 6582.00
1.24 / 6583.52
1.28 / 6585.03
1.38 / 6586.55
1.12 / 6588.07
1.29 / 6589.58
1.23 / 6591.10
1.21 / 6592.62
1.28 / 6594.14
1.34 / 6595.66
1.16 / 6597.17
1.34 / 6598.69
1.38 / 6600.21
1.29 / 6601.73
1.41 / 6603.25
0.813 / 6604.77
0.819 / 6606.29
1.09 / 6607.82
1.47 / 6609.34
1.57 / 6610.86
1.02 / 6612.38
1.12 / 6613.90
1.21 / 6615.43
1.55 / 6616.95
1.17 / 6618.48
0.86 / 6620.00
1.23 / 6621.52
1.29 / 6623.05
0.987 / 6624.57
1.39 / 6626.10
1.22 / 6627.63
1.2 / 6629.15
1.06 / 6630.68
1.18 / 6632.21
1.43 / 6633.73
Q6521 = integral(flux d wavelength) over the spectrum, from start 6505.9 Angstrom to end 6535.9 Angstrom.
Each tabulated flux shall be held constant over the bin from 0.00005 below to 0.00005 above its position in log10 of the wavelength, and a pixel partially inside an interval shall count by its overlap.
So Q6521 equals 33.8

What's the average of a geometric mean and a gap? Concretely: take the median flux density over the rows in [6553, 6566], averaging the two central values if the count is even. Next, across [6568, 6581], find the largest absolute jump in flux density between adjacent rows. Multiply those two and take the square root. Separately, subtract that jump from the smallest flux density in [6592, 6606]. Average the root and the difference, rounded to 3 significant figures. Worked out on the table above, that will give 0.558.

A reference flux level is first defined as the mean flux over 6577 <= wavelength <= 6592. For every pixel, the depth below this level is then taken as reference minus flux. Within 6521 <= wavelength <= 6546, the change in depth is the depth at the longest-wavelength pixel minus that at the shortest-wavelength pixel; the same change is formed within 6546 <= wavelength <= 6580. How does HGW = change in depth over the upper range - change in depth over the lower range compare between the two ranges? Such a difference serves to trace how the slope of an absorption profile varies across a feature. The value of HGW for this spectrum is -0.38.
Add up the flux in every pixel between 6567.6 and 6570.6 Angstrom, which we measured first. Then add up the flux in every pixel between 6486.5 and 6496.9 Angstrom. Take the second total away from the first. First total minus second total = -6.2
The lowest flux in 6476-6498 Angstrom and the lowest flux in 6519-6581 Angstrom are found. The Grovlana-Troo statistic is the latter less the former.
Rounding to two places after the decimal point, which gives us -0.22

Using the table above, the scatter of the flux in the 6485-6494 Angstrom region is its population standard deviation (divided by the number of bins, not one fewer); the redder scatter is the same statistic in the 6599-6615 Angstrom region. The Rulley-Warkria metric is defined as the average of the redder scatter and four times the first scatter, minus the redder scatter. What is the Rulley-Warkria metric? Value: 0.12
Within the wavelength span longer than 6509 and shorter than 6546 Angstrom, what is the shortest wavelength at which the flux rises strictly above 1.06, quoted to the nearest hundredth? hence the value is 6509.65 Angstrom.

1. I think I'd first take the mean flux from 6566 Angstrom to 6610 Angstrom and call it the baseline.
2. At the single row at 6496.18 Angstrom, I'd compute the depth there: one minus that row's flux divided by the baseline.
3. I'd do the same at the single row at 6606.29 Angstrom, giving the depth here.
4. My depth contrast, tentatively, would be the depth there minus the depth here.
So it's -0.09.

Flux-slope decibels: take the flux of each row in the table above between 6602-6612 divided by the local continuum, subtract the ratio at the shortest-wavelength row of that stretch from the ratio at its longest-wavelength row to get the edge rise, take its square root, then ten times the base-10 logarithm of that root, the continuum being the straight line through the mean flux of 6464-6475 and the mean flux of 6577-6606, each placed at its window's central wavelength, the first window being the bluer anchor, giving -4.3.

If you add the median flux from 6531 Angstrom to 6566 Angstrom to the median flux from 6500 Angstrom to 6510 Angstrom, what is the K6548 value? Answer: 2.22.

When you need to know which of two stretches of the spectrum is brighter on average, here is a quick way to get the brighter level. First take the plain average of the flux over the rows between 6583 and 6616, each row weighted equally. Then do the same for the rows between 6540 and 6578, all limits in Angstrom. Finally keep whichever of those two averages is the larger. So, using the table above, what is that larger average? 1.23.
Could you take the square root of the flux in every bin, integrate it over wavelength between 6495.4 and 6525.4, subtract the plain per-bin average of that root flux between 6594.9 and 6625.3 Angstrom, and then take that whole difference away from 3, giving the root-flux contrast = -26.6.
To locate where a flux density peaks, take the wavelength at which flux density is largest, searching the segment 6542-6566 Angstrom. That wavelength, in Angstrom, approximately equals 6563.84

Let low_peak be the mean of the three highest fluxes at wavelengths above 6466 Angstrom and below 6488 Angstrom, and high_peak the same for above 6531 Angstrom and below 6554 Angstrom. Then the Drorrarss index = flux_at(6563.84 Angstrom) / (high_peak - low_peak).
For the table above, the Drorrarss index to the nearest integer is -12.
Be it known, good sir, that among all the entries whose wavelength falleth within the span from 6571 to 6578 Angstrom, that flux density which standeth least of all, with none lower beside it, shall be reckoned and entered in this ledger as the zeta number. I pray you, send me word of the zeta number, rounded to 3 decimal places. 0.865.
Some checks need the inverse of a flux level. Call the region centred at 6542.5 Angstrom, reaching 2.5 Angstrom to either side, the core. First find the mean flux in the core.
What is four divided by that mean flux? 3.2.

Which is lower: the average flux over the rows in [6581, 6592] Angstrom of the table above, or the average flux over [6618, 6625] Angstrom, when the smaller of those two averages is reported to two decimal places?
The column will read 1.11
